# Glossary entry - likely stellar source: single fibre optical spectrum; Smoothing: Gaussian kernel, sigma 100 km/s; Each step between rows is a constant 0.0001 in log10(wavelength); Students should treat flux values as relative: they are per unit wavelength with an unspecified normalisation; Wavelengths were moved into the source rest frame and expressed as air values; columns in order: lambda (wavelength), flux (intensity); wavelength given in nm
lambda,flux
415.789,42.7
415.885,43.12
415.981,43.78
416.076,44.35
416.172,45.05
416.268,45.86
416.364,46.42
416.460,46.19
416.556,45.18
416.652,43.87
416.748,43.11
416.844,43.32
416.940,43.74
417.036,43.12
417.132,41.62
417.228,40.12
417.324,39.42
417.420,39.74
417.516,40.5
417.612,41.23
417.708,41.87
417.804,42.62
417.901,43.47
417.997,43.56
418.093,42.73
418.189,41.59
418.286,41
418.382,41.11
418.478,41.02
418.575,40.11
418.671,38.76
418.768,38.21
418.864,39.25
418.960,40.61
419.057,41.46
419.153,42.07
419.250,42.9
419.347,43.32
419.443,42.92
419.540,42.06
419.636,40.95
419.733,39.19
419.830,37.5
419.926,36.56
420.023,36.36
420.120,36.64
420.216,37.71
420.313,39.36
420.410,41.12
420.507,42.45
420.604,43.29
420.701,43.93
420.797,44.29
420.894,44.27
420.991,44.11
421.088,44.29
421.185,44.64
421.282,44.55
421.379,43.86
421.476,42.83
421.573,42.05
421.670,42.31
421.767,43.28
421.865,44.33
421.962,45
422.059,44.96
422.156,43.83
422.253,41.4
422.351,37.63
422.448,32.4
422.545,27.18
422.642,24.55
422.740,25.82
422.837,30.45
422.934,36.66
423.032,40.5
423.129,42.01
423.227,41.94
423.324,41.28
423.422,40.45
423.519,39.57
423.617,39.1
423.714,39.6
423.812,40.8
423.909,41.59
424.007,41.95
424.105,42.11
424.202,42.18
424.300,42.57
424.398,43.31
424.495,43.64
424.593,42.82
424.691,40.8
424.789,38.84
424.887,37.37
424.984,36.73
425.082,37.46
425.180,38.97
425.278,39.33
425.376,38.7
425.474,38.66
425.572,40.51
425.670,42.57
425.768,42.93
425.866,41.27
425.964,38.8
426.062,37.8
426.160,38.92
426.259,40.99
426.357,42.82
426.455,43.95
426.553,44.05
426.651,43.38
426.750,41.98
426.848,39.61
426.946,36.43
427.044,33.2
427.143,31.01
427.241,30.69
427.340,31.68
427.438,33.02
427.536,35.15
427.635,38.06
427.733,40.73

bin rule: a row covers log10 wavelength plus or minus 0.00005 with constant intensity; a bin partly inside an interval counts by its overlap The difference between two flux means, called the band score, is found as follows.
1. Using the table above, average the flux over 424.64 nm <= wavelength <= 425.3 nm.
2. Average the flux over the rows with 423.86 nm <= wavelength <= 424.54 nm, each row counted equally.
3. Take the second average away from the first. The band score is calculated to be -4.0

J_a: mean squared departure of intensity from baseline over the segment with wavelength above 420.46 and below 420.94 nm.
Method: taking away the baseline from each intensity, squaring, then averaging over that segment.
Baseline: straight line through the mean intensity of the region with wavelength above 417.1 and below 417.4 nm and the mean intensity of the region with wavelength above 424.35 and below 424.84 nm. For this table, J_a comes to 7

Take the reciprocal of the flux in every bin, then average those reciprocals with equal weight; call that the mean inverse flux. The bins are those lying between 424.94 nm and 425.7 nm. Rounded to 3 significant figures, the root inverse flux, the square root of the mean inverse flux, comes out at 0.160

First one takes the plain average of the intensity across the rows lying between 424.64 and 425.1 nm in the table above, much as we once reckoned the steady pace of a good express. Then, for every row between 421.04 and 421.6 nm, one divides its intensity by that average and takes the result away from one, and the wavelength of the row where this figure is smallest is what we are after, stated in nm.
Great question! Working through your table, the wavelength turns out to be 421.185 nm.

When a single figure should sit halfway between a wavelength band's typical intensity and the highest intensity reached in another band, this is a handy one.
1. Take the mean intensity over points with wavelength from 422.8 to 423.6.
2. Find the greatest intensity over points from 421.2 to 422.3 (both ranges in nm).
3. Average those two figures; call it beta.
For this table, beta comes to 42.1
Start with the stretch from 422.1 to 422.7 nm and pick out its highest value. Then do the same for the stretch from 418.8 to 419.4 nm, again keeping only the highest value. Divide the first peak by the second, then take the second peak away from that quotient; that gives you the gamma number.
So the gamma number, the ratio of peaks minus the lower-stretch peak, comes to -42.3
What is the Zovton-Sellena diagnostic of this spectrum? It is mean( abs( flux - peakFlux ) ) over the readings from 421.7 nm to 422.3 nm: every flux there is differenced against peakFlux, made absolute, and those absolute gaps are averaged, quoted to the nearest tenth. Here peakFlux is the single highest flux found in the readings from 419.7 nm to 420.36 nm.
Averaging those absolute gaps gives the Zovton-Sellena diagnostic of 4.4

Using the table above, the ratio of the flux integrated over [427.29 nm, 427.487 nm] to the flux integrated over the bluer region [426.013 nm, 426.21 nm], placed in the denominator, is 0.846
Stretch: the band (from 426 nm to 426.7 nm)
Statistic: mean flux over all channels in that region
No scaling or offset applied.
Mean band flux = 41.7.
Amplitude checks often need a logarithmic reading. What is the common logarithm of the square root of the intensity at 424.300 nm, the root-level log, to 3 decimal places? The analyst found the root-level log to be 0.815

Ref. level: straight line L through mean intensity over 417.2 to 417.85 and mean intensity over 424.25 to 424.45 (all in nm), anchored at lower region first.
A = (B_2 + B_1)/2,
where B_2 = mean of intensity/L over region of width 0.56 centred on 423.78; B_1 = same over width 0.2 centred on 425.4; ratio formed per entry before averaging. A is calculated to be 0.92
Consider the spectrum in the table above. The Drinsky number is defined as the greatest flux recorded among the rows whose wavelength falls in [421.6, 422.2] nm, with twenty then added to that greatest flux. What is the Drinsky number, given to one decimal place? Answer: 65.0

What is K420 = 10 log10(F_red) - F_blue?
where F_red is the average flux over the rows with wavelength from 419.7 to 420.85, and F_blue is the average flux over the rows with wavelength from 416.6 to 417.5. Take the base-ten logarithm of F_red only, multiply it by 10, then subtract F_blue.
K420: -26.0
